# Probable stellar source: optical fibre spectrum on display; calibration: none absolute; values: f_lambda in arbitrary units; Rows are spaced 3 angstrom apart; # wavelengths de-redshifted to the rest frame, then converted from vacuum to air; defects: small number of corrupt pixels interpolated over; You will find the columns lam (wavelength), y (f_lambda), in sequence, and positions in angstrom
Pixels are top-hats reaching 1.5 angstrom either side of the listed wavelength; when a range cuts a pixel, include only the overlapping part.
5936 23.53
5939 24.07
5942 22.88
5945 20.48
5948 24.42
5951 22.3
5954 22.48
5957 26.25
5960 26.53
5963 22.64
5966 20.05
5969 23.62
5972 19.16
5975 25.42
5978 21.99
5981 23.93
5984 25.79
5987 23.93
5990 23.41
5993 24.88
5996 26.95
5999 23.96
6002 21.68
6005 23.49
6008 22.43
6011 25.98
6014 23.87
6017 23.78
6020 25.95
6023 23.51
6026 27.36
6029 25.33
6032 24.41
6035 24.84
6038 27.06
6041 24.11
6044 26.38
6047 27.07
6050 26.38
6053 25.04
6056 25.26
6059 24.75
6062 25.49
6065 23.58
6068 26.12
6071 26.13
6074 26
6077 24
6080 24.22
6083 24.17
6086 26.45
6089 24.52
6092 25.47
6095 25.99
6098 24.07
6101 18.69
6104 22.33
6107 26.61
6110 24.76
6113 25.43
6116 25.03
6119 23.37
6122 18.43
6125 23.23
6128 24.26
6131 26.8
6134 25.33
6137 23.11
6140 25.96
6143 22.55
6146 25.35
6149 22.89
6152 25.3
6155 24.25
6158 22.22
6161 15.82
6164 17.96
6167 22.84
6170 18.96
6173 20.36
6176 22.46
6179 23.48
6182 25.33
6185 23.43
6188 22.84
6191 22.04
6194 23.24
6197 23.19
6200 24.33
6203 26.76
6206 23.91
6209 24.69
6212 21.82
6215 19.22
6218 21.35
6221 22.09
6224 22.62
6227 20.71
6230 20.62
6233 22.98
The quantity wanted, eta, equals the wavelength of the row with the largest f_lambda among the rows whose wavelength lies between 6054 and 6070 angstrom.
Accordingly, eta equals 6068 angstrom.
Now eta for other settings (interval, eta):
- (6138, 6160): 6140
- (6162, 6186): 6182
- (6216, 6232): 6224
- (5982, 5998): 5996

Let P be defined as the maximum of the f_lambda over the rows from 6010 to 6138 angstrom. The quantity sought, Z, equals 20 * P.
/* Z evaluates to 547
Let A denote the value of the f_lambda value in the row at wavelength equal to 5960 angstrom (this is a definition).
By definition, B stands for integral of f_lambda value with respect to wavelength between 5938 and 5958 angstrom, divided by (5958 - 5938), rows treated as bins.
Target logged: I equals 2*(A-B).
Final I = 6.7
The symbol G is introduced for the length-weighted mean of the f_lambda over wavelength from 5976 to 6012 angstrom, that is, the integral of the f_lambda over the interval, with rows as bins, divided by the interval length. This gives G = 24.0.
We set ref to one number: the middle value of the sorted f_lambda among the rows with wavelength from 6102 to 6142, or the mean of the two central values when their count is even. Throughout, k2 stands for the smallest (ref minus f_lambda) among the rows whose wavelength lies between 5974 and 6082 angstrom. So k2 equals -2.6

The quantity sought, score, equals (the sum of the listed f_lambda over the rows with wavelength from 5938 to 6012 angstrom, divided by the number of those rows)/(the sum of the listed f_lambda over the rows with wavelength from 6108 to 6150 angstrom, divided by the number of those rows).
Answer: 0.98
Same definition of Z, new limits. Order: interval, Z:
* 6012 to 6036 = 547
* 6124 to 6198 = 536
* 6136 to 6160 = 519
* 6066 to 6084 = 523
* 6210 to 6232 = 452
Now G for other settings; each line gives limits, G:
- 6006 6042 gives 24.9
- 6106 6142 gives 24.3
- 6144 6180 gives 21.8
